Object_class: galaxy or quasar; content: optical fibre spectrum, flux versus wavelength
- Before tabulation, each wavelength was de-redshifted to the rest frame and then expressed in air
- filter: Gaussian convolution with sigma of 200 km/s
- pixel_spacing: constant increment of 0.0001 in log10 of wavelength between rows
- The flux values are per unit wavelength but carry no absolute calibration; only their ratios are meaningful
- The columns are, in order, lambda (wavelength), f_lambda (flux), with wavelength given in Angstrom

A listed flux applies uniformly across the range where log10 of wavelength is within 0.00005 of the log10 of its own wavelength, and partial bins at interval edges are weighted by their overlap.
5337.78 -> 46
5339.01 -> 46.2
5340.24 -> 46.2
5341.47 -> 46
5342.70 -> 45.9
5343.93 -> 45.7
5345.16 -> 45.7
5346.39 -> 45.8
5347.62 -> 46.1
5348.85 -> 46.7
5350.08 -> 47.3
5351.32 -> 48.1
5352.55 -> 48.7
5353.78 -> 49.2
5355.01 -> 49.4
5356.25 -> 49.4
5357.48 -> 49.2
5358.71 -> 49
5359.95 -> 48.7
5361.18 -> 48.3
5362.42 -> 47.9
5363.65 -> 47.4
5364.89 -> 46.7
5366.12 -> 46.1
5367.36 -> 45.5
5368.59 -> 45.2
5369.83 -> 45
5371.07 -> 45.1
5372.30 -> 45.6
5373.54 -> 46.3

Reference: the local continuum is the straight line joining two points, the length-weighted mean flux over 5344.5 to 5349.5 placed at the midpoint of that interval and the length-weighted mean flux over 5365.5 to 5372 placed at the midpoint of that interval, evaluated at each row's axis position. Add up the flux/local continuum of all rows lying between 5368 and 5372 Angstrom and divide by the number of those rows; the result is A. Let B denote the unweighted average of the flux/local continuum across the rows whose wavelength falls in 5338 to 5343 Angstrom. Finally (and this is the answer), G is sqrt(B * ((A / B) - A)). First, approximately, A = 0.99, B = 0.994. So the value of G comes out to 0.07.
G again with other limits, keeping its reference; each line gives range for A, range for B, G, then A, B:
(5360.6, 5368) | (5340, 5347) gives 0.09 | 1.03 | 0.992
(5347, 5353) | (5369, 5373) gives 0.06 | 1.03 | 0.997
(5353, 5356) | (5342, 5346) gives 0.10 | 1.07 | 0.990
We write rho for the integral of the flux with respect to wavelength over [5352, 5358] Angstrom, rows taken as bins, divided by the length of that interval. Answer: 49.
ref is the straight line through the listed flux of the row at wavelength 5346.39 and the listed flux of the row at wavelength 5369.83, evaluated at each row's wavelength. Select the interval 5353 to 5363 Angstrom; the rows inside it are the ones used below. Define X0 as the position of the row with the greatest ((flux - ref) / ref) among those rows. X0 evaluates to 5356.25 Angstrom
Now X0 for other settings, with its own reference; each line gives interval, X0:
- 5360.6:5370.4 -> 5361.18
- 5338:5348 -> 5347.62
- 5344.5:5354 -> 5353.78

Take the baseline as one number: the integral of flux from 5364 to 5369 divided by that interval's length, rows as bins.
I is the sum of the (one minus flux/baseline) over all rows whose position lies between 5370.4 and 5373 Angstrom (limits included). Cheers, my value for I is 0.03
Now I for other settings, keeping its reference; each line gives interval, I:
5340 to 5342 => 0.00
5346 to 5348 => 0.00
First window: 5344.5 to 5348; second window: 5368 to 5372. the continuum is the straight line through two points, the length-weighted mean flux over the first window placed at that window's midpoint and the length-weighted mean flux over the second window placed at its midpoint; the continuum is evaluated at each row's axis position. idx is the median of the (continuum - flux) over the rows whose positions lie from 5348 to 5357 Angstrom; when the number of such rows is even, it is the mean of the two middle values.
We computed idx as -3.0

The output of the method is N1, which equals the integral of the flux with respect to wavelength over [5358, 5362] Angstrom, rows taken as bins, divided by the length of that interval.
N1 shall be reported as 48.6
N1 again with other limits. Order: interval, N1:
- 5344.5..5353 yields 46.9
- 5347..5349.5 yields 46.5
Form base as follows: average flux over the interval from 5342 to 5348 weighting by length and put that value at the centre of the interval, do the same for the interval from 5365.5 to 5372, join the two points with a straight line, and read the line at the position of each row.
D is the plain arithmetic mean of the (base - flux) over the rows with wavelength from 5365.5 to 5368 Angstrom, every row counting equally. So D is -0.32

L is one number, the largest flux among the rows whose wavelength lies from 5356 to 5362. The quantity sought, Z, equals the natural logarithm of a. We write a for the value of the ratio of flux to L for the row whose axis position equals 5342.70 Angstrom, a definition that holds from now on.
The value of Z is -0.073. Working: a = 0.929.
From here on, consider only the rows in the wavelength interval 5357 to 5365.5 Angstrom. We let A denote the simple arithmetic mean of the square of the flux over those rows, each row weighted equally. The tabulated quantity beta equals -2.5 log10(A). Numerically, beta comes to -8.41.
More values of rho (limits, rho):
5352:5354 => 49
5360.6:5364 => 48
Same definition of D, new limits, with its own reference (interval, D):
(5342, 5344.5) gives 0.09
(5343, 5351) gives -0.40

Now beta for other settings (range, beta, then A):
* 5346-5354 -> -8.38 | 2250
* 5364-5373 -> -8.29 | 2080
